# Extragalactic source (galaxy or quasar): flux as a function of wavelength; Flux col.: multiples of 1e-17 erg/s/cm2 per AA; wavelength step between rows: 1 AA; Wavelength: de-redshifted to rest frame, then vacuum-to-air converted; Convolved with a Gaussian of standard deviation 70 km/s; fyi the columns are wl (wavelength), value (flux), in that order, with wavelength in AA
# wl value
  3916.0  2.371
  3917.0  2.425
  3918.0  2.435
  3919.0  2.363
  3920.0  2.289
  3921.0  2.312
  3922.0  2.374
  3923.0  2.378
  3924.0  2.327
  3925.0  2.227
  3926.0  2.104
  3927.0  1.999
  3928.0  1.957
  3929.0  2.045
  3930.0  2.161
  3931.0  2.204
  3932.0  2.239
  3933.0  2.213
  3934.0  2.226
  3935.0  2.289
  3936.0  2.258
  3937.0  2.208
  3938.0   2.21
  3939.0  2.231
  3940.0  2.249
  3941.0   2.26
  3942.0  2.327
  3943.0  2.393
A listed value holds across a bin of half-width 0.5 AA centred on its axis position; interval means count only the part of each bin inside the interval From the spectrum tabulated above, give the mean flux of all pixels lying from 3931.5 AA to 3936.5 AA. 2.245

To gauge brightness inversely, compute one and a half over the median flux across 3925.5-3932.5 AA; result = 0.713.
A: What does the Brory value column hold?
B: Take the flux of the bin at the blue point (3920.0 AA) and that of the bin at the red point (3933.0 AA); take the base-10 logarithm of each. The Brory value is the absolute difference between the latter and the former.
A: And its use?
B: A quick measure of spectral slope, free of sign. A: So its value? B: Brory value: 0.015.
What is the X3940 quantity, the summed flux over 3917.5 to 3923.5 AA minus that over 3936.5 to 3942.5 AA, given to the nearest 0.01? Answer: 0.67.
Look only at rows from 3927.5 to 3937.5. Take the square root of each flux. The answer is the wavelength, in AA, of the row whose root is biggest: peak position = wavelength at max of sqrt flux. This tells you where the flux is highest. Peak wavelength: 3935.0 AA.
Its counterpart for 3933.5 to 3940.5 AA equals 3935.0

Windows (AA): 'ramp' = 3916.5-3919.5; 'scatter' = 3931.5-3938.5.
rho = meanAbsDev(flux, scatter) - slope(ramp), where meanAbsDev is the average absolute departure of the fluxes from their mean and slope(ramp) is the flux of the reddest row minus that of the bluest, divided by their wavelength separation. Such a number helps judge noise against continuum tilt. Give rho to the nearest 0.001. 0.054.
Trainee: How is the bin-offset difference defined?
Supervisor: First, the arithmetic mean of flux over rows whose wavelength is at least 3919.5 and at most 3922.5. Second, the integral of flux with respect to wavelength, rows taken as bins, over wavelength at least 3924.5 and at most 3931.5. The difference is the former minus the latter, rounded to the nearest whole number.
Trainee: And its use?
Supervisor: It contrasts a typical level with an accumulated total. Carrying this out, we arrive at -12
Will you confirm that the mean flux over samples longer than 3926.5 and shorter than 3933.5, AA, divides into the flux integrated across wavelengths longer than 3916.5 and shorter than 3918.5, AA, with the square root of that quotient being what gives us 1.52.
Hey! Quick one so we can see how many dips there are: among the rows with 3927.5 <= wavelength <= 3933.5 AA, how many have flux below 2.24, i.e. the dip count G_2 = 6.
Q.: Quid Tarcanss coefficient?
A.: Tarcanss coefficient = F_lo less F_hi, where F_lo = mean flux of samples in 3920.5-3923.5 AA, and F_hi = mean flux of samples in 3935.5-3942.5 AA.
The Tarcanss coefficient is 0.11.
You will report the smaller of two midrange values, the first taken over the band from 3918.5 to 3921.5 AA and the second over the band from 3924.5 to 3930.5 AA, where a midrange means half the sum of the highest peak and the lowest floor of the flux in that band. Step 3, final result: 2.09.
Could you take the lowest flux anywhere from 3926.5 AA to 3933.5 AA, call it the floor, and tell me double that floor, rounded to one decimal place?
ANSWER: 3.9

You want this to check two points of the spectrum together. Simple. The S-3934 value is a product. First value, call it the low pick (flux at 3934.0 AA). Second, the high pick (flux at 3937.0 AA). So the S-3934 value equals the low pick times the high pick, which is 4.92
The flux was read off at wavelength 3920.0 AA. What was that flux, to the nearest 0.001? 2.289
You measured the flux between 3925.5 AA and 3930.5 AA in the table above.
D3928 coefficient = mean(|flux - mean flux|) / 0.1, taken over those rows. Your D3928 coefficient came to 0.63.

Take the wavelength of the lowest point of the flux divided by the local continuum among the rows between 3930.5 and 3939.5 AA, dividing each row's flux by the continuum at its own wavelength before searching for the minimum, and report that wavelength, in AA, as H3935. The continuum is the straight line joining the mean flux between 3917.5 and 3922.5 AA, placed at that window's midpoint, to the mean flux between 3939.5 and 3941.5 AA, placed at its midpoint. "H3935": 3931.0 AA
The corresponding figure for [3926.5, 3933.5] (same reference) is 3928.0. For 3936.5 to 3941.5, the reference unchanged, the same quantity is 3937.0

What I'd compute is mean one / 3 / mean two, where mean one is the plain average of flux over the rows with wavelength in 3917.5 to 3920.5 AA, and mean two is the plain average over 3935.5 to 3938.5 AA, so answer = 0.354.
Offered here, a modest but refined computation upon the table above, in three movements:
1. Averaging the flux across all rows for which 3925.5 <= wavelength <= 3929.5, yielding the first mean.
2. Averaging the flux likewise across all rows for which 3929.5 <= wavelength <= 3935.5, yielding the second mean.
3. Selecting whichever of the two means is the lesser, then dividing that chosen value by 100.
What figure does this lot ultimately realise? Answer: 0.0203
